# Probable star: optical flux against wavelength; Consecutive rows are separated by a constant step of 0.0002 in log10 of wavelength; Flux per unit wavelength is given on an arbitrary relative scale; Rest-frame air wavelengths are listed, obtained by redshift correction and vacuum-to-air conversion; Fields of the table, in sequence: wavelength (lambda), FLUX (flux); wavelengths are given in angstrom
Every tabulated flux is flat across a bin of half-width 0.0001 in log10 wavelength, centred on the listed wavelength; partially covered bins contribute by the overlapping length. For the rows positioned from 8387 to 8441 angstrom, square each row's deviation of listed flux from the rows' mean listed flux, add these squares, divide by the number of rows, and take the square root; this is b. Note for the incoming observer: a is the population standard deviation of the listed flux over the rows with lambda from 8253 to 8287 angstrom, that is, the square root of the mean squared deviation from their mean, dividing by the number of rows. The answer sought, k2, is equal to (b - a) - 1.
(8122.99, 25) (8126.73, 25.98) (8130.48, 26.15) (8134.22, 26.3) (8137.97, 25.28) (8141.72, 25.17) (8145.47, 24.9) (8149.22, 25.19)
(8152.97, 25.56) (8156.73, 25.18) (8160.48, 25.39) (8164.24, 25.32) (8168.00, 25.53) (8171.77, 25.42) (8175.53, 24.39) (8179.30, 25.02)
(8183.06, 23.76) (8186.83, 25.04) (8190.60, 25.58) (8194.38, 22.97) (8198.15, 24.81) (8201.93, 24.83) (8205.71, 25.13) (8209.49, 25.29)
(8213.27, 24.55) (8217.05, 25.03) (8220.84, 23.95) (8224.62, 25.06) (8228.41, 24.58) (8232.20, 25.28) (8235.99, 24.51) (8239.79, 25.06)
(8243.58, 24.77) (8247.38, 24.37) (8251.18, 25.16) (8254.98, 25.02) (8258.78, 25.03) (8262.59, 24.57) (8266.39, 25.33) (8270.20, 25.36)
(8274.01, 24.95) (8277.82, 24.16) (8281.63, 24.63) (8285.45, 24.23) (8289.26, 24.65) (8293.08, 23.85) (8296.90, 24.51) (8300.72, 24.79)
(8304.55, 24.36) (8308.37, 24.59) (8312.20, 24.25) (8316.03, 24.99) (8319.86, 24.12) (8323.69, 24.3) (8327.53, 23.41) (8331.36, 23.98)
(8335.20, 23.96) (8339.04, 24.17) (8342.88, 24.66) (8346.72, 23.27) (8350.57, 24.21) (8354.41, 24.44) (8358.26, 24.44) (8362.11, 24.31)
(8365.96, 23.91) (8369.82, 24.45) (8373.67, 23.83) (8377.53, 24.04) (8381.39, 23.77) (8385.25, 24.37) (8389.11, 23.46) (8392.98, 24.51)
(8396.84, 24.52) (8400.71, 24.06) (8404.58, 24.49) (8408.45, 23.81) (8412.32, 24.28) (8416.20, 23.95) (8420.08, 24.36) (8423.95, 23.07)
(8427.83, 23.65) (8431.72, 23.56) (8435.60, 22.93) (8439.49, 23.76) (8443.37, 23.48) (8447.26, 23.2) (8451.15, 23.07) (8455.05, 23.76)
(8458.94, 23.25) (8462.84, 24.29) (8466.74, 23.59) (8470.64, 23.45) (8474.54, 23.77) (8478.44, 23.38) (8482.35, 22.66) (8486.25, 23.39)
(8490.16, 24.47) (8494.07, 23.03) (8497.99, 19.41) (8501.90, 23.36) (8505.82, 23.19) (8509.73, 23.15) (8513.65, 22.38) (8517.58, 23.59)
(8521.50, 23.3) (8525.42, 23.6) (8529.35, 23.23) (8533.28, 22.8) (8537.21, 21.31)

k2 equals -0.91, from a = 0.41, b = 0.50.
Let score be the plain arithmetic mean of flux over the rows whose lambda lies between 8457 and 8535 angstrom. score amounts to 23.2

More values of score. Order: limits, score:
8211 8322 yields 24.7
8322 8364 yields 24.1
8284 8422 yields 24.2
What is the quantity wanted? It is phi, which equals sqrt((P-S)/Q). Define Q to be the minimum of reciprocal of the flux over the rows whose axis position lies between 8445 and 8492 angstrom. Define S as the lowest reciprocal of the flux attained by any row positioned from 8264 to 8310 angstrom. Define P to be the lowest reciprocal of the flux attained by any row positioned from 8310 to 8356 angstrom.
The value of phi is 0.12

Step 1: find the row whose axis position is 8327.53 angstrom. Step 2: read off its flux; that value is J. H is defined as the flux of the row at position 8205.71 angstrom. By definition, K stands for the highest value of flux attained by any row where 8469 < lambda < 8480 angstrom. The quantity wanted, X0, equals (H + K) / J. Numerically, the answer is 2.09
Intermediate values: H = 25.13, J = 23.41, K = 23.77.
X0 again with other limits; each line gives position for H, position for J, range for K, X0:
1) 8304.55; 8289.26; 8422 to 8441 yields 1.95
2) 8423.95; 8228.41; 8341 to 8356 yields 1.94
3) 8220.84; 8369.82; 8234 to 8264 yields 2.01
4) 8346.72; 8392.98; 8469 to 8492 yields 1.95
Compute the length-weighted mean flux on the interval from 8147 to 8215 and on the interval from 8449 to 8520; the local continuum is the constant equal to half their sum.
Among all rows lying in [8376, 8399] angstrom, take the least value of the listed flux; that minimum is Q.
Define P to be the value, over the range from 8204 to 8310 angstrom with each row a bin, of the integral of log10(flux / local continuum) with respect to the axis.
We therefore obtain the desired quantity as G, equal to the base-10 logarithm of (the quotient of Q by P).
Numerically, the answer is 1.3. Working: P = 1.3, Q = 23.46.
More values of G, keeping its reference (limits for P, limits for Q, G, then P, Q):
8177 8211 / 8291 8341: 1.8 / 0.4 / 23.41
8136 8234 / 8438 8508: 1.1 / 1.5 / 19.41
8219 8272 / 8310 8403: 1.5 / 0.8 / 23.27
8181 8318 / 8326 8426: 1.2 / 1.5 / 23.07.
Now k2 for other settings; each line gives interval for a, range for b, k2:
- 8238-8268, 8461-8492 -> -0.77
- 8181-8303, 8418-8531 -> -0.68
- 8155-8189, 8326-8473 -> -1.07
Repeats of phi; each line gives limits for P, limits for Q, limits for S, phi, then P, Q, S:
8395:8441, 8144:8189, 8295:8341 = 0.14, 0.0408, 0.0391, 0.0400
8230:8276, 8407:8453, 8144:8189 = 0.09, 0.0394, 0.0411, 0.0391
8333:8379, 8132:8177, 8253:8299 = 0.17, 0.0406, 0.0380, 0.0394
